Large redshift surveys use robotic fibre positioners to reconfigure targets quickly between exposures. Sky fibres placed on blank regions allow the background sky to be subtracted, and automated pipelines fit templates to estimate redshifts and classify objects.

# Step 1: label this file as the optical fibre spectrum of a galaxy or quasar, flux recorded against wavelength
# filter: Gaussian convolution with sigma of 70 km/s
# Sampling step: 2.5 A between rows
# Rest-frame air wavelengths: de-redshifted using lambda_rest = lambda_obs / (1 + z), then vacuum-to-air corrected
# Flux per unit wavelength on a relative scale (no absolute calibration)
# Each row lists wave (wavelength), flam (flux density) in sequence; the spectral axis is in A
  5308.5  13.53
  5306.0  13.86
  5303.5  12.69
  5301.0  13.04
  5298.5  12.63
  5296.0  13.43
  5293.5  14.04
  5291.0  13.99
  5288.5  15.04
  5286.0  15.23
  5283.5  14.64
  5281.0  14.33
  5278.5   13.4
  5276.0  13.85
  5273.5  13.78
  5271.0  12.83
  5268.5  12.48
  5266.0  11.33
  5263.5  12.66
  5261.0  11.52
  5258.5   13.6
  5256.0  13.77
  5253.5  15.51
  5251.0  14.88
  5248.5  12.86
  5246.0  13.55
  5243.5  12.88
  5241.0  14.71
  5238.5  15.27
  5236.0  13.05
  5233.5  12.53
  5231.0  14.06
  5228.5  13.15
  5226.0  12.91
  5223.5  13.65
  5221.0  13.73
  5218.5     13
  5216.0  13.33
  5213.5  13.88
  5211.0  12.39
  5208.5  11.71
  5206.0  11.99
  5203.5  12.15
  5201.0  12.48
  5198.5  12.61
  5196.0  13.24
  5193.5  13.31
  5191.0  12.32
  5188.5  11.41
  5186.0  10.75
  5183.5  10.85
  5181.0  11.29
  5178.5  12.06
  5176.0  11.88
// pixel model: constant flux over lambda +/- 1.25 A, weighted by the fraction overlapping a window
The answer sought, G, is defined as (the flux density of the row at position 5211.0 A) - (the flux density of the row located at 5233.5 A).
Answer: -0.14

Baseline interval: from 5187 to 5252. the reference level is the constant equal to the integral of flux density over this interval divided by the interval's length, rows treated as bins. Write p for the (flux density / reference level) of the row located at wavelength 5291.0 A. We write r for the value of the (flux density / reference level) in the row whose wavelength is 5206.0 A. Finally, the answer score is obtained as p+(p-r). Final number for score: 1.22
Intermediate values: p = 1.07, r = 0.92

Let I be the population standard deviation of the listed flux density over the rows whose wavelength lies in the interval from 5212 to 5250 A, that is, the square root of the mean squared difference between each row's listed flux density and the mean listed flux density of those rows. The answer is 0.72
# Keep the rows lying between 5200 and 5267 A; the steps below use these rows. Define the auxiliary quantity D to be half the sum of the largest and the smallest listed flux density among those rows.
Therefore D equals 13.4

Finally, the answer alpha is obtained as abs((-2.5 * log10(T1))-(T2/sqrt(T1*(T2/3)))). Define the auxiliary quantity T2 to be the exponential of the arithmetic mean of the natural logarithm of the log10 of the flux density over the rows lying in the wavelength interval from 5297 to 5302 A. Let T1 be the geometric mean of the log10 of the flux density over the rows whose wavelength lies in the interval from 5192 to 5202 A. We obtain 1.84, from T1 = 1.11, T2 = 1.108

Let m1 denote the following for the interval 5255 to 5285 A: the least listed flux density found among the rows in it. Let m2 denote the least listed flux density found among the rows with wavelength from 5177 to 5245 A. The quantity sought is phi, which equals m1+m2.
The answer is 22.08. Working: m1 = 11.33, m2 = 10.75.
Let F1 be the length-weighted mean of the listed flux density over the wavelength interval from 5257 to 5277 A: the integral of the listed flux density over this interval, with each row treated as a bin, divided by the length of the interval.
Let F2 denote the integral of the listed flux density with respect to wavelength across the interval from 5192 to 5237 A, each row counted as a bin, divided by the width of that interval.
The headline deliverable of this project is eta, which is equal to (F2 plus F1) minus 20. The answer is 5.7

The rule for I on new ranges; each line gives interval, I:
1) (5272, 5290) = 0.63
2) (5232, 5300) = 1.09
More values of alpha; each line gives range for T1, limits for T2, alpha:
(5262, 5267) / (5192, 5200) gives 1.84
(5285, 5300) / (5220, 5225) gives 1.87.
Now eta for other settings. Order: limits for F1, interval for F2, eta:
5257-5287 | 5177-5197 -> 5.2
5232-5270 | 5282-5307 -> 7.2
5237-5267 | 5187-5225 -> 6.3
